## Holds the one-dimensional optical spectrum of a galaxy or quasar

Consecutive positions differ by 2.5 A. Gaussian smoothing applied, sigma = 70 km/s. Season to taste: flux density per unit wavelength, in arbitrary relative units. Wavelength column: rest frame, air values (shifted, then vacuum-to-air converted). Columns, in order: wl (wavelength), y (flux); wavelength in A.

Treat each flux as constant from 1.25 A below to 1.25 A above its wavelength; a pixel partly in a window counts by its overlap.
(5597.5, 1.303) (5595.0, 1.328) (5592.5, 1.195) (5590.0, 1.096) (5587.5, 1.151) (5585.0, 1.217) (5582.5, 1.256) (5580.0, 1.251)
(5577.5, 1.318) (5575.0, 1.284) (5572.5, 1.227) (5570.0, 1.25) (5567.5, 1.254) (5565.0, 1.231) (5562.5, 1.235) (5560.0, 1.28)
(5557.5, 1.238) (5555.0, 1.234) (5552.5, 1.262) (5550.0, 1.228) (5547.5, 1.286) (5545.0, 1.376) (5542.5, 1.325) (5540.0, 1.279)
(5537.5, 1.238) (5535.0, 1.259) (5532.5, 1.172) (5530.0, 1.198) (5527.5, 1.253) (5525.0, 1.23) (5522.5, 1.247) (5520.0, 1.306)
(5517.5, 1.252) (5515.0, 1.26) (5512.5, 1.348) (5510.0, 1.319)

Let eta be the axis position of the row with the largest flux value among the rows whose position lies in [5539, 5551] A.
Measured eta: 5545.0 A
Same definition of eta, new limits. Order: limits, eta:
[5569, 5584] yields 5577.5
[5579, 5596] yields 5595.0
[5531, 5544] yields 5542.5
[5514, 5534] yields 5520.0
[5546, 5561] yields 5547.5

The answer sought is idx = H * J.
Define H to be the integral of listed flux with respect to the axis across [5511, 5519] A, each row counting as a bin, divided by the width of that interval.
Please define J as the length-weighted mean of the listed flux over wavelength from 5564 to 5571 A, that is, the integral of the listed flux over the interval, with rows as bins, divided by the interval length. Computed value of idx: 1.60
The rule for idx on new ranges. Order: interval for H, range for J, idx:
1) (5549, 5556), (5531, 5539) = 1.52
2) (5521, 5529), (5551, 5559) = 1.55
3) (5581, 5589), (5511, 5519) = 1.55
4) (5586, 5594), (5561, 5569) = 1.43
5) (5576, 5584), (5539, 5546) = 1.69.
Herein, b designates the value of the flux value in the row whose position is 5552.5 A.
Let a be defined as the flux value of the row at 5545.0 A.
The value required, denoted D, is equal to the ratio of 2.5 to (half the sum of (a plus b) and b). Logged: 1.28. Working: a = 1.376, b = 1.262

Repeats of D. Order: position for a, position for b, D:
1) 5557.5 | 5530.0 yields 1.38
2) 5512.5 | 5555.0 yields 1.31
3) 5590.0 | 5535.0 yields 1.38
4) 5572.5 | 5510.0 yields 1.29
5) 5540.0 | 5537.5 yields 1.33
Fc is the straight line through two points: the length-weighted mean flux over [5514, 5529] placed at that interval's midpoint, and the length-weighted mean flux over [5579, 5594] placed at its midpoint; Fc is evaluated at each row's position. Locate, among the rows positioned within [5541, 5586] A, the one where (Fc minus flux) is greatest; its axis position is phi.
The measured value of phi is 5550.0 A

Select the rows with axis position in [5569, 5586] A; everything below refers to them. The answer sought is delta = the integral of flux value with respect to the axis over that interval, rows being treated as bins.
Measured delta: 21.4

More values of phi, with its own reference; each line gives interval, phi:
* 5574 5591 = 5590.0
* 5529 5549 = 5532.5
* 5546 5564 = 5550.0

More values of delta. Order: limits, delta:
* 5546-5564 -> 22.6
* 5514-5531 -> 21.3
